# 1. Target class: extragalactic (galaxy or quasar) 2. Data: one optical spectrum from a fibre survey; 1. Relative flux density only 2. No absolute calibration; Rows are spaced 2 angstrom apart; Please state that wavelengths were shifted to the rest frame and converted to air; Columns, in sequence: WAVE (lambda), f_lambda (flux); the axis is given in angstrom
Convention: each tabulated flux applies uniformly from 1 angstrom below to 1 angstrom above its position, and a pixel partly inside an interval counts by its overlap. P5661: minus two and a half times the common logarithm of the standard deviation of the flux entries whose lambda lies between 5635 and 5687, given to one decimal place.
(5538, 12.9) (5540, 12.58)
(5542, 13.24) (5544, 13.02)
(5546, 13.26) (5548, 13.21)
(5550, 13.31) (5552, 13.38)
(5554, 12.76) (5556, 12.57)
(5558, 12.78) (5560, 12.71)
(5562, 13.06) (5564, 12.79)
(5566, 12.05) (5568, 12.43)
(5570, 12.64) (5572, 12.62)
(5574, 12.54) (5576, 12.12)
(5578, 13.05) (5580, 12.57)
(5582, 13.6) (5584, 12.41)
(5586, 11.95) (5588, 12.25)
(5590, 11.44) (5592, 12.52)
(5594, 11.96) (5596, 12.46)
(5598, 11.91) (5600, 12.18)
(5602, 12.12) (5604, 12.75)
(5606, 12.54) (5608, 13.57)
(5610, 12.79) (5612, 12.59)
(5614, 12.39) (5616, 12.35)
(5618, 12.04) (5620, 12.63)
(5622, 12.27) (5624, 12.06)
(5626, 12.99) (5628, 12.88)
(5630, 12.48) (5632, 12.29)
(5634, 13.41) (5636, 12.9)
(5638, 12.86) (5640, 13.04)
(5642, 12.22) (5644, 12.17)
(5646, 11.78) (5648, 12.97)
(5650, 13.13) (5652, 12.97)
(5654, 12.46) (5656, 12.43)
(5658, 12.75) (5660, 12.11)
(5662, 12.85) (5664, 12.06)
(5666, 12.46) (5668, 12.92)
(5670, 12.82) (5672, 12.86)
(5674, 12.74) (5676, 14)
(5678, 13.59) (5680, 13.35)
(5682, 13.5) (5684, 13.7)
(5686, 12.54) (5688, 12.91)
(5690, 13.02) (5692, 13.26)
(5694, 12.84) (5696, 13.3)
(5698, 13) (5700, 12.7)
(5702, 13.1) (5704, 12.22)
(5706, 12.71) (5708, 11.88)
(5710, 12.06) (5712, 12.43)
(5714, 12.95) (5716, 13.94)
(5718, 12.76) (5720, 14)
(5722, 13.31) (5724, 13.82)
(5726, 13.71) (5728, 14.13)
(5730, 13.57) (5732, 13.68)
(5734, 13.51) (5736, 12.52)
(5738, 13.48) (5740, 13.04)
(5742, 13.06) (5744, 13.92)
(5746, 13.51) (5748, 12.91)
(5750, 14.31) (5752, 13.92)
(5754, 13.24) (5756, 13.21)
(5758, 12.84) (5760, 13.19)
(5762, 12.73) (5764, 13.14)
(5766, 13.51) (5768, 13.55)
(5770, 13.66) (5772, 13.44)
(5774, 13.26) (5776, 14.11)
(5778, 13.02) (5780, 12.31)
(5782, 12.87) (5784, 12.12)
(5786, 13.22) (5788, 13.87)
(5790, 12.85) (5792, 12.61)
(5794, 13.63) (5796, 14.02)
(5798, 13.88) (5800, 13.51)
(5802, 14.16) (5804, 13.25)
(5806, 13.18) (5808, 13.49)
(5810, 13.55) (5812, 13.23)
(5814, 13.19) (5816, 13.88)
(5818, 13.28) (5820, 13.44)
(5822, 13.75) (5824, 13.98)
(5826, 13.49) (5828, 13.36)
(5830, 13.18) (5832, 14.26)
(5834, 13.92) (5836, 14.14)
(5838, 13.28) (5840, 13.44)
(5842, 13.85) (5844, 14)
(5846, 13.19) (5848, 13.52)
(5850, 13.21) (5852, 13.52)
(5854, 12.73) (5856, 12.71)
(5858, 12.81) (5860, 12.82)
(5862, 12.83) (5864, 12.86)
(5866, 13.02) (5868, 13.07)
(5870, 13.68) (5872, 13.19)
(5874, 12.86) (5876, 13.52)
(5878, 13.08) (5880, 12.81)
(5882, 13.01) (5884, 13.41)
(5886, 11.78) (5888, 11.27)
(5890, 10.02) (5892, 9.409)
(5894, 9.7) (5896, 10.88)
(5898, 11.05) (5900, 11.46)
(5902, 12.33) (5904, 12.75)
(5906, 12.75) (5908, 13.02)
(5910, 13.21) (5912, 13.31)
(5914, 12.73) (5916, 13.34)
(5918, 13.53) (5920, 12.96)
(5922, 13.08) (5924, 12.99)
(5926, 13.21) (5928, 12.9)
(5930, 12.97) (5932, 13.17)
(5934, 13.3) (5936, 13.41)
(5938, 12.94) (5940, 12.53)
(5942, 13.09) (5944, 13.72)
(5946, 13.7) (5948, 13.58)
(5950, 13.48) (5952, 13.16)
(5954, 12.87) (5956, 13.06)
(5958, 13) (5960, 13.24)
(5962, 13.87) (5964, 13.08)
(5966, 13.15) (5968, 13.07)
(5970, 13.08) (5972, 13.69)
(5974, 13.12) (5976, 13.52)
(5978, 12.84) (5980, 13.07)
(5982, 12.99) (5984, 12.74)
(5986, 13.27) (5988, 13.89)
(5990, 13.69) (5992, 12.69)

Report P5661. 0.7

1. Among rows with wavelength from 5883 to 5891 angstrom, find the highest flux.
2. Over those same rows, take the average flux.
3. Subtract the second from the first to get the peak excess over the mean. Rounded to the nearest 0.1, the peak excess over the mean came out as 1.8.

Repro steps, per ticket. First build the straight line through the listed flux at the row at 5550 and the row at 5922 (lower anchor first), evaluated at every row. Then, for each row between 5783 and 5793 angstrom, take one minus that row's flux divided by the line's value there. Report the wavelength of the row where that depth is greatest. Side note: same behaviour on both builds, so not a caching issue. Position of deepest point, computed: 5784 angstrom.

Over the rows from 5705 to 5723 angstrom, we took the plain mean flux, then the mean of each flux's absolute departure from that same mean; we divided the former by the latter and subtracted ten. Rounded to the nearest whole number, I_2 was 12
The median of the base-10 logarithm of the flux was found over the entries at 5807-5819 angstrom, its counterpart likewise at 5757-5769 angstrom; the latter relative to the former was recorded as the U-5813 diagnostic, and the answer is 0.994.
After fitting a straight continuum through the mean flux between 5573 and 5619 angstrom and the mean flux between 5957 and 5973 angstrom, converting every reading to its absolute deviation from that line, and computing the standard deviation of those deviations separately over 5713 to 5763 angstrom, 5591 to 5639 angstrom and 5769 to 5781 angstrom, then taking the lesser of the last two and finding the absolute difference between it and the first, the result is 0.20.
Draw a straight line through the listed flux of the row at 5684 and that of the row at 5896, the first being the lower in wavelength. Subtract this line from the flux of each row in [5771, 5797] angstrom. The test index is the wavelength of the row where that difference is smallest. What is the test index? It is 5784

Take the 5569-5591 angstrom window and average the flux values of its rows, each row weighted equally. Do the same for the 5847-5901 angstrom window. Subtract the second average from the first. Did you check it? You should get 0.1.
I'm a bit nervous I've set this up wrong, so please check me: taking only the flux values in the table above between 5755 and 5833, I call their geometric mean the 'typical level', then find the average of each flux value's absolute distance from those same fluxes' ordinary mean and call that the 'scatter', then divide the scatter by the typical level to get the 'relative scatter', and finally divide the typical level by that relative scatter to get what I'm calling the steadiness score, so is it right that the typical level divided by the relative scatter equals 480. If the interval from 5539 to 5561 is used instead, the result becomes 610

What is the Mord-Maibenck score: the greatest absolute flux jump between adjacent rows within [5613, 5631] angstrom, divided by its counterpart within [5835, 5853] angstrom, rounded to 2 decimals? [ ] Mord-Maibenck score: 1.08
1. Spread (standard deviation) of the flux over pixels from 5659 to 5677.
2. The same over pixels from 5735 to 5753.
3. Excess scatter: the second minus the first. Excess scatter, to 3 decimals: 0.006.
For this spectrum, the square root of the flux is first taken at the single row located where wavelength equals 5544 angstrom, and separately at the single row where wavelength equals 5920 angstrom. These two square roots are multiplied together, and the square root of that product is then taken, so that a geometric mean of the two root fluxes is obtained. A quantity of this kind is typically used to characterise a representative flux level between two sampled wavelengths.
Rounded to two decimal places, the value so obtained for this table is 3.60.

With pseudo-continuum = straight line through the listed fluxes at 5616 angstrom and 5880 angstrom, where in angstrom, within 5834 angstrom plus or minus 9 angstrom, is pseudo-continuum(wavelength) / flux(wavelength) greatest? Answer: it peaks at 5830 angstrom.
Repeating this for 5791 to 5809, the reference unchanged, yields 5792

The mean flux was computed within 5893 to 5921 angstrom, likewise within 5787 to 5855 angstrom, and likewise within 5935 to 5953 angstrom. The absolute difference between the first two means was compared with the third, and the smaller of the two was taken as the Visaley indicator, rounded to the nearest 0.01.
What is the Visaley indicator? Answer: 1.17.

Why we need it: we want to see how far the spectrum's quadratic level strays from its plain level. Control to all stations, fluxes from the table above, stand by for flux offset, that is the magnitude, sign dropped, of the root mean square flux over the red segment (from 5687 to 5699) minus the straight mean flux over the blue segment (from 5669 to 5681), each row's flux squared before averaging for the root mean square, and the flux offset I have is 0.2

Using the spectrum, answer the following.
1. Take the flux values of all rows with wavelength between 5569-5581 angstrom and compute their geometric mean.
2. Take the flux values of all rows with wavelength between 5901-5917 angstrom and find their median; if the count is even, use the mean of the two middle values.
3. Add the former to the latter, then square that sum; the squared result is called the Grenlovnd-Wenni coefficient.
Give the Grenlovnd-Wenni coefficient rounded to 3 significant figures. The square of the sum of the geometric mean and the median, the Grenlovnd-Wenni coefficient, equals 649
